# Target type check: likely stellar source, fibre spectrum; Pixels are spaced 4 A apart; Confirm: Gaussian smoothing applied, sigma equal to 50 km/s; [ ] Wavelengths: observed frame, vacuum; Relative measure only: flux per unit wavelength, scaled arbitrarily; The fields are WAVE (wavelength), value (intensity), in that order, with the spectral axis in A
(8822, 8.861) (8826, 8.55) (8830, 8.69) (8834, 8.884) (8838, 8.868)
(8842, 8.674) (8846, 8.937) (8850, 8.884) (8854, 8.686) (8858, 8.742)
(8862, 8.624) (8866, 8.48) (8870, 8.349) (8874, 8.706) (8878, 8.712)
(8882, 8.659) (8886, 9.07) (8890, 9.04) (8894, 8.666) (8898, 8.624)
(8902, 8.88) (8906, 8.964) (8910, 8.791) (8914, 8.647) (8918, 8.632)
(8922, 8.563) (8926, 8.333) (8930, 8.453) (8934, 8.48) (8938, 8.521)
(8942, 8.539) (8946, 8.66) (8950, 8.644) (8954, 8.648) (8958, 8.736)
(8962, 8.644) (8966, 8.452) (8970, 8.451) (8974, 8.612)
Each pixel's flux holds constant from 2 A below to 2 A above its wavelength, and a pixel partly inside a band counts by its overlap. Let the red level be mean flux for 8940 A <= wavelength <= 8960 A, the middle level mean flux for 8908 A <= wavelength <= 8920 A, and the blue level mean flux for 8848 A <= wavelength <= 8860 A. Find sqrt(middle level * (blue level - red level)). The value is 1.0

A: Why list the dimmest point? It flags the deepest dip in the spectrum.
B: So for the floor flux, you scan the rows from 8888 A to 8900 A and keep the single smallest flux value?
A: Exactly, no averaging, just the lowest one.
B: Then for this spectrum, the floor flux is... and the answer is 8.624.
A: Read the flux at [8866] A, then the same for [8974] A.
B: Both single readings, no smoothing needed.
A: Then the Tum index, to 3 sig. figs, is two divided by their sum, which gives 0.117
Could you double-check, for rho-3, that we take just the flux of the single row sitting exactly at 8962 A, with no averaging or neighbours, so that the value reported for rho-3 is 8.644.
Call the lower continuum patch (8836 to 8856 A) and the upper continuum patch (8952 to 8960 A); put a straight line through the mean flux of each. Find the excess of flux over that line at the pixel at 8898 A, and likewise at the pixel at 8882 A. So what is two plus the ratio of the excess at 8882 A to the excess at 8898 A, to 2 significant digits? 2.9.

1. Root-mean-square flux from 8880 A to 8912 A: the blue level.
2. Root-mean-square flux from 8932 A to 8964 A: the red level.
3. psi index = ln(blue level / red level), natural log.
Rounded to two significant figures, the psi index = 0.026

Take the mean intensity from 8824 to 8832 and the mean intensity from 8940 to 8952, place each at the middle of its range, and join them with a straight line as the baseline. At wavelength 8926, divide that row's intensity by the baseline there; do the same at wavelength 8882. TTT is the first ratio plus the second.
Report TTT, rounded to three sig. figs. 1.97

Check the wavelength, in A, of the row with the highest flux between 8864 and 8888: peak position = 8886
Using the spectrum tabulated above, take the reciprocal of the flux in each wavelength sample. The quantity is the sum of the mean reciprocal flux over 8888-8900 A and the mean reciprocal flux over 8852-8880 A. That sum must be 0.230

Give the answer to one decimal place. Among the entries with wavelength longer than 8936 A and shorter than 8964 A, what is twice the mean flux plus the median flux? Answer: 25.9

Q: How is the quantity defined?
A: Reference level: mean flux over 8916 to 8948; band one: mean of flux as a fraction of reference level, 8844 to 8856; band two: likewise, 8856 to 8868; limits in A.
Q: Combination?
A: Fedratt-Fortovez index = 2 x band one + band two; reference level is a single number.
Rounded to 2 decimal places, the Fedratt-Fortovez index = 3.08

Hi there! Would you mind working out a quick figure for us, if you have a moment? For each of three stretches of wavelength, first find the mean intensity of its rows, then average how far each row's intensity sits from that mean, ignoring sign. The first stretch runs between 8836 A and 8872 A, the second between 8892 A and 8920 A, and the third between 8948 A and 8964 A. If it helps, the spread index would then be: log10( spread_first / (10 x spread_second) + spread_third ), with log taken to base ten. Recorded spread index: -0.80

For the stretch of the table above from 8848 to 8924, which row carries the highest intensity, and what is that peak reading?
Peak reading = 9.07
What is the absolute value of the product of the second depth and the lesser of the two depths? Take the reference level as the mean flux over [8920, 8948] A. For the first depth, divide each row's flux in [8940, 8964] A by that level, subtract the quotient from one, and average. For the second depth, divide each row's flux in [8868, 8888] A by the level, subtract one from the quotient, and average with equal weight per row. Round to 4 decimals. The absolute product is 0.0004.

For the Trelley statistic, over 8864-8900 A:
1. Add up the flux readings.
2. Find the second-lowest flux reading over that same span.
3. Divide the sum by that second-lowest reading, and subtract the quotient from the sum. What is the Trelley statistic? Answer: 69.1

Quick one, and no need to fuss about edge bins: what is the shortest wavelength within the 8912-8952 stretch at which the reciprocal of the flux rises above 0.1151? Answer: 8914 A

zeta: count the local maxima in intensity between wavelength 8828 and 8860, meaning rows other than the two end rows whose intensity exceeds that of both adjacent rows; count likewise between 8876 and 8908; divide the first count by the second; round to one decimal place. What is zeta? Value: 2.0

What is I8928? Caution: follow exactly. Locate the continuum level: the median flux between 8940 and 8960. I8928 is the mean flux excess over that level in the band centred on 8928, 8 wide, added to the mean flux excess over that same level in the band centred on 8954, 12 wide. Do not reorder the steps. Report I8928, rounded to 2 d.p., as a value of -0.23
